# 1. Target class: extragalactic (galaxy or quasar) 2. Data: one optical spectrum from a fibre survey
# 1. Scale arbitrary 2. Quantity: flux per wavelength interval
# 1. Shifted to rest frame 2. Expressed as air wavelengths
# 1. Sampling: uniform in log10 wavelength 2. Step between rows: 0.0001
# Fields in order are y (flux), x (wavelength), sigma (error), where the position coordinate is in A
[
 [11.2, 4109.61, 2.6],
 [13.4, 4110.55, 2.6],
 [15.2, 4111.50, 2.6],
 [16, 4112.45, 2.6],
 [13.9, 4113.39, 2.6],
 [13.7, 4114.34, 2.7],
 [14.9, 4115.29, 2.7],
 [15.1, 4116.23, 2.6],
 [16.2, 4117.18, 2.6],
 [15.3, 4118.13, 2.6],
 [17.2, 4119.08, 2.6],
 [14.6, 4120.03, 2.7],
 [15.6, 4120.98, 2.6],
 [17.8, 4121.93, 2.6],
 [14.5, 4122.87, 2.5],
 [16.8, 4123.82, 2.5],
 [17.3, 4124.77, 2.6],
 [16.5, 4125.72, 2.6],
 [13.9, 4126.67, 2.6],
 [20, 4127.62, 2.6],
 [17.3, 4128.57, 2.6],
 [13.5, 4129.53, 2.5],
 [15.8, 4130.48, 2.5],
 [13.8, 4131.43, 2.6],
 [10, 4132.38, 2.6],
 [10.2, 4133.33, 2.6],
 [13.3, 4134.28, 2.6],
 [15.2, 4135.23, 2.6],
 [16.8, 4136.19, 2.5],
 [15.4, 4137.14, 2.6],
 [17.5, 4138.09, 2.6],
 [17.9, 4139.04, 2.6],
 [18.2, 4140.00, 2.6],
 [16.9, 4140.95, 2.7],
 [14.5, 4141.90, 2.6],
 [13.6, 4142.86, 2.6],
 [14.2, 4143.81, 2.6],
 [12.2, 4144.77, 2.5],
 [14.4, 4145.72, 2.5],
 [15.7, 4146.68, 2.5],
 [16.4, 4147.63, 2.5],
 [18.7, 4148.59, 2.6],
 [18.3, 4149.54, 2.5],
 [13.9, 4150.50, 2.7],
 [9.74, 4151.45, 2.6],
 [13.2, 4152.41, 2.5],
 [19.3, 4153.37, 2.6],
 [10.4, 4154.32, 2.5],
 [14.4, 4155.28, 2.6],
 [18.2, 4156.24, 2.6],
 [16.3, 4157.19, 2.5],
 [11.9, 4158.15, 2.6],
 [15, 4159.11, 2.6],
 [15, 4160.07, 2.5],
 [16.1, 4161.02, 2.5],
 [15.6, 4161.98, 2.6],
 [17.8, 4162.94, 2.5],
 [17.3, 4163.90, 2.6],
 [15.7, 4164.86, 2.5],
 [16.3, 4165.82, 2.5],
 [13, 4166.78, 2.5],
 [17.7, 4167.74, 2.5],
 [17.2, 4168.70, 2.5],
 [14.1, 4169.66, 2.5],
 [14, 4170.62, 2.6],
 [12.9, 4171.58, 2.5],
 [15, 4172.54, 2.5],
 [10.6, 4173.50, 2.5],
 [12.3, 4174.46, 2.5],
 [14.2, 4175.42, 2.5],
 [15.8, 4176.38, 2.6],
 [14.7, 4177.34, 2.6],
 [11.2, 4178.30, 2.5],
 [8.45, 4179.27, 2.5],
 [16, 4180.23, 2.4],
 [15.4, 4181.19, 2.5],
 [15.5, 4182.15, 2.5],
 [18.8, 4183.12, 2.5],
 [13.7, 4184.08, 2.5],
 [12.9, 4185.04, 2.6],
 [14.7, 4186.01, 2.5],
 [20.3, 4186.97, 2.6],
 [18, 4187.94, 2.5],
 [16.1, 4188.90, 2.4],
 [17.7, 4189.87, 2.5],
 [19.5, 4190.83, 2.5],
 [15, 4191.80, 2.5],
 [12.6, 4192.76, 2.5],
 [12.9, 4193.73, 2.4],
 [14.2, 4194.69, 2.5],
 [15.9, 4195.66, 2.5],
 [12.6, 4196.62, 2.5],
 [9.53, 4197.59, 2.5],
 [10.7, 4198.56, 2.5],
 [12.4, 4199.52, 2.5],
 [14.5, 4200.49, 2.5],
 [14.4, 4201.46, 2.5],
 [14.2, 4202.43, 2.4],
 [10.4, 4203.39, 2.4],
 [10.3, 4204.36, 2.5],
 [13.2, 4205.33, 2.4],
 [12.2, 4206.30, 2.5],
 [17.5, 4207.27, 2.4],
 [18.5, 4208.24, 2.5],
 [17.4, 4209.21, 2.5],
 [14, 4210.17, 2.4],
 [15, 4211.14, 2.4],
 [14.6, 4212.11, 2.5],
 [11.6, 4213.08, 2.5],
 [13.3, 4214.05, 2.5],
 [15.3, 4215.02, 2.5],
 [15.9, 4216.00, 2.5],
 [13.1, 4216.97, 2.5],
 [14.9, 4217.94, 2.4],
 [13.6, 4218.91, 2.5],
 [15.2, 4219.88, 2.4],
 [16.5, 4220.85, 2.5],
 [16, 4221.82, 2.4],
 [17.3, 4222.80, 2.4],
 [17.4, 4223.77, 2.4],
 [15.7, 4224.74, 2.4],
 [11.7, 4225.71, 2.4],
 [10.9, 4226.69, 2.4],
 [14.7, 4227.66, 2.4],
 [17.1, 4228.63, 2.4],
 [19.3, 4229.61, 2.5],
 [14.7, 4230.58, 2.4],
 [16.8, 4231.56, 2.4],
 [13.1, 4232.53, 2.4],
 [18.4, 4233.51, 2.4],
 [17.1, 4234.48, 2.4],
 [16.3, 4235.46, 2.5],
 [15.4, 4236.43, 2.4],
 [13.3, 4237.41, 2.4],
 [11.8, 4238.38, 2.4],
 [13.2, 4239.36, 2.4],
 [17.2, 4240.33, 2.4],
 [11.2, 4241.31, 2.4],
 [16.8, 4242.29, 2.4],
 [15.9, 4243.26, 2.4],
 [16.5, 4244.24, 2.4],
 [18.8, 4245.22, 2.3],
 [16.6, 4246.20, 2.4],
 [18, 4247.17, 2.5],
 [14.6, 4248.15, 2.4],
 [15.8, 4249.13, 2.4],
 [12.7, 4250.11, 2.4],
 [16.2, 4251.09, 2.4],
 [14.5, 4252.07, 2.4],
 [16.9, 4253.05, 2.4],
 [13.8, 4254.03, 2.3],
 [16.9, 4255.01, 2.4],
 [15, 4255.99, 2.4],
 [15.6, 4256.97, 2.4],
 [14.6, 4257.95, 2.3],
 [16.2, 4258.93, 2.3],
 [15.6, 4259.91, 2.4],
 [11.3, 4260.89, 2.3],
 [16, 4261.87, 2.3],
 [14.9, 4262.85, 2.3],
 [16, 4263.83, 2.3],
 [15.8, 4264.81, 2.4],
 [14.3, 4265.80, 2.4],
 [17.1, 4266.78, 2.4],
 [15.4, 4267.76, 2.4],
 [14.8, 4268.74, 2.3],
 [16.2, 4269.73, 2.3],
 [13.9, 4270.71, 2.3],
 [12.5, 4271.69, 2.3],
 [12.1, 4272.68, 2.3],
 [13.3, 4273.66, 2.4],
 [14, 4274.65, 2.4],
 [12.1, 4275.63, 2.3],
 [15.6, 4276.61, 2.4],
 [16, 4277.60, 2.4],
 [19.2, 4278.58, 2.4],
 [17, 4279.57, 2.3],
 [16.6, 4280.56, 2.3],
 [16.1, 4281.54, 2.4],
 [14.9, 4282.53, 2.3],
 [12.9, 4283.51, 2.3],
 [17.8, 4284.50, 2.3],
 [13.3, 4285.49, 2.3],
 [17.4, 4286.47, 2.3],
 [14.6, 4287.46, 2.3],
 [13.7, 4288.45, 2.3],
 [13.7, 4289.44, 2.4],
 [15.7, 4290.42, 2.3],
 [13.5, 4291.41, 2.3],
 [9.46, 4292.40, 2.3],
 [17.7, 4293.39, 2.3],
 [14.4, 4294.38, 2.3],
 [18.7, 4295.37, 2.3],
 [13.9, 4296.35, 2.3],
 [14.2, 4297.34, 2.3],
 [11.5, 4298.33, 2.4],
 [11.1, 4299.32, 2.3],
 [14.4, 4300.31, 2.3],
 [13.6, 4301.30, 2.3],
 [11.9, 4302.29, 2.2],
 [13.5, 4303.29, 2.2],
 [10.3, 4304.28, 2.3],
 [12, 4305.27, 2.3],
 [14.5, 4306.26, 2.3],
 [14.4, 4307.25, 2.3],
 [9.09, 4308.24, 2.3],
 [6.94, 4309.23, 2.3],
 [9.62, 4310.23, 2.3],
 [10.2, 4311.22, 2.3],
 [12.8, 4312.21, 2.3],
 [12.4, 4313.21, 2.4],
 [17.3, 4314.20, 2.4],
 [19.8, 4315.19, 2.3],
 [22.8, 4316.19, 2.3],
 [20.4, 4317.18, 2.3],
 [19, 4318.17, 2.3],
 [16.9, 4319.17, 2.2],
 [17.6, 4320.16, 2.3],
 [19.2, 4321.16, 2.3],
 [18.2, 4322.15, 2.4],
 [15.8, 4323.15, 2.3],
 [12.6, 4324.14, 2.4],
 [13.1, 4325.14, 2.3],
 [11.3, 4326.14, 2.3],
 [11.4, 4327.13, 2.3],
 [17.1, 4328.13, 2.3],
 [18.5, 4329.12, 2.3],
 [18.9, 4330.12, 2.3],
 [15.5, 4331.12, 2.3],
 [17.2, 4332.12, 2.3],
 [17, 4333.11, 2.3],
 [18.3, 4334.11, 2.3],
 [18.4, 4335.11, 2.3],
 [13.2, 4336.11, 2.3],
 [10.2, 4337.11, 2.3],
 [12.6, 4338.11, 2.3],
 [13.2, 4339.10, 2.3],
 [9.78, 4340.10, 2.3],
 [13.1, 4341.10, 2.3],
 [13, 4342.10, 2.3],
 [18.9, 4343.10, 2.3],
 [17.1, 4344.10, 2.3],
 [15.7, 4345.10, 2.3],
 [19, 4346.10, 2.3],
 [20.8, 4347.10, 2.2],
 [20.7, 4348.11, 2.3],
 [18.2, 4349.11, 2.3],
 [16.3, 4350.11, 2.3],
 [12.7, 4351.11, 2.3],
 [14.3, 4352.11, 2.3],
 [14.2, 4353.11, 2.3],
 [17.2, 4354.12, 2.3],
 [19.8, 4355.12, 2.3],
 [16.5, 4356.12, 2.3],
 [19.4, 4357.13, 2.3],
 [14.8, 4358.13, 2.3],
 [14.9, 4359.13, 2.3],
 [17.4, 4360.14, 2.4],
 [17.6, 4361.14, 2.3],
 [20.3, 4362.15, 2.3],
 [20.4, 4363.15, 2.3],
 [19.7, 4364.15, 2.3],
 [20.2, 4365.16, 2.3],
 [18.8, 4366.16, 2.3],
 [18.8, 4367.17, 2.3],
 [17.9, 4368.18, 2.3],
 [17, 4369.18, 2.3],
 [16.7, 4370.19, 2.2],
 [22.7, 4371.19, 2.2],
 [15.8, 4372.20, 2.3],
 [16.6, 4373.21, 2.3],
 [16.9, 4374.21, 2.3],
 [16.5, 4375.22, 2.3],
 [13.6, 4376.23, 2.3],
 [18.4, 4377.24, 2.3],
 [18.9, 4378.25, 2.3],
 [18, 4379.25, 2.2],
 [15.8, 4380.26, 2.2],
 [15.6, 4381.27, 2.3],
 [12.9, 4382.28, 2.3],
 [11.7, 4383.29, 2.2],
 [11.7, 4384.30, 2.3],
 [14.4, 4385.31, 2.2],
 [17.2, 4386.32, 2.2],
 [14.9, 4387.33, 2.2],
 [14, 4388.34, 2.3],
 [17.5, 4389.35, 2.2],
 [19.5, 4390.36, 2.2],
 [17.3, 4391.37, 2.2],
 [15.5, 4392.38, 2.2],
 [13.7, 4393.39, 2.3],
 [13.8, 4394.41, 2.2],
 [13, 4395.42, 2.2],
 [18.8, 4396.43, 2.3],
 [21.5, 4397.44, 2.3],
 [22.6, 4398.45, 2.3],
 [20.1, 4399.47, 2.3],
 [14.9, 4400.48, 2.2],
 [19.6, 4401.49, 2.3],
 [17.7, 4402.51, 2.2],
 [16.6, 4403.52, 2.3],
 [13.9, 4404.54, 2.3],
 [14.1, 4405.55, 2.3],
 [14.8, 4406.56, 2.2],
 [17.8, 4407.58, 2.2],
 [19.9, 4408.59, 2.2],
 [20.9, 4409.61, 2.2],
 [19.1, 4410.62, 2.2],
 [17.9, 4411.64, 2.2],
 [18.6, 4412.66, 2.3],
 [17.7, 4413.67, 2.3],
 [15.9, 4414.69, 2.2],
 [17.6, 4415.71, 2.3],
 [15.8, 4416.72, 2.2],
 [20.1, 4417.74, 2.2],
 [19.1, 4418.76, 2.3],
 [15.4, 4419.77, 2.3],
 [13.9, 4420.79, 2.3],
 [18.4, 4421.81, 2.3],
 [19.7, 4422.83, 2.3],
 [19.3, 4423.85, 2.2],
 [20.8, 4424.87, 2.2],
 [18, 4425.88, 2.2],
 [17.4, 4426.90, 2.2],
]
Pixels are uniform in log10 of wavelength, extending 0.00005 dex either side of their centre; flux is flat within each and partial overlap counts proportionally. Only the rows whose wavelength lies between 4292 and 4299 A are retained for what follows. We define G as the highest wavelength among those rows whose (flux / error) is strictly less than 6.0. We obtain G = 4298.33 A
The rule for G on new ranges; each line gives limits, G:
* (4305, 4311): 4310.23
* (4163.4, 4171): 4170.62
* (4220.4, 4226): 4225.71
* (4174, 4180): 4179.27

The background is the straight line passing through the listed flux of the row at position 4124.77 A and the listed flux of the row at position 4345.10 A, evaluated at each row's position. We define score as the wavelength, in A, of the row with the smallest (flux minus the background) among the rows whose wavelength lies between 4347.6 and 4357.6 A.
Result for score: 4351.11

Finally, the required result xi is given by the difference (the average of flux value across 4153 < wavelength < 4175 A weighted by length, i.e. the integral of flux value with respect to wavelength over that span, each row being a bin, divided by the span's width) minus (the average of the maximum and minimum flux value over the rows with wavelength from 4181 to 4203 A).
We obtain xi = 0.1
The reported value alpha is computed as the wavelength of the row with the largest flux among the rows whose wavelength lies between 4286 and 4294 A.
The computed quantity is 4293.39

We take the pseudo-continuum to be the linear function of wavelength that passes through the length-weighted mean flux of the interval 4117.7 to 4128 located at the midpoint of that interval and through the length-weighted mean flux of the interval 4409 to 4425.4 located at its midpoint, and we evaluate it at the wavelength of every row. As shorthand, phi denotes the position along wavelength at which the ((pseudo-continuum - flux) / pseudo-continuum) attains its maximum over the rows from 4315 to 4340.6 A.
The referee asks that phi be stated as 4340.10 A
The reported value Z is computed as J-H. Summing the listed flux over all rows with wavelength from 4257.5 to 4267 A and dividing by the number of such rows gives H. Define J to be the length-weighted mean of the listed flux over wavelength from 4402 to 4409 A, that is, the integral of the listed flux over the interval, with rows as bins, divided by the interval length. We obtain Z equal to 1.2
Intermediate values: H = 15.2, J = 16.4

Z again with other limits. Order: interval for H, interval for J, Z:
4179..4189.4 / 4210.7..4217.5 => -1.3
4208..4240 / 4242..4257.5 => 0.8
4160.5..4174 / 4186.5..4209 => -0.7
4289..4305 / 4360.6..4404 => 3.5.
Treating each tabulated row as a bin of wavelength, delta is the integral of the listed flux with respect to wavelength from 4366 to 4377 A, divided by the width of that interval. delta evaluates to 17.4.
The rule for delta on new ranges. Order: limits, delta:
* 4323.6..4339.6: 14.9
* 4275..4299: 15.0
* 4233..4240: 15.1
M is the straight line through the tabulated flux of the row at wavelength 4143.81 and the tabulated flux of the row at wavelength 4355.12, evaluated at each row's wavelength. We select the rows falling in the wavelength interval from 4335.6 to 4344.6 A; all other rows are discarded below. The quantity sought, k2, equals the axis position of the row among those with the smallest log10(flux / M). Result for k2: 4340.10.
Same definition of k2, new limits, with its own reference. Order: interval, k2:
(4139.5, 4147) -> 4144.77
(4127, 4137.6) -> 4132.38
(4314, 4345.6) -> 4340.10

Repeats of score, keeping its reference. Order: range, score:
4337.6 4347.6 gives 4340.10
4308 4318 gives 4309.23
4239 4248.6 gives 4241.31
